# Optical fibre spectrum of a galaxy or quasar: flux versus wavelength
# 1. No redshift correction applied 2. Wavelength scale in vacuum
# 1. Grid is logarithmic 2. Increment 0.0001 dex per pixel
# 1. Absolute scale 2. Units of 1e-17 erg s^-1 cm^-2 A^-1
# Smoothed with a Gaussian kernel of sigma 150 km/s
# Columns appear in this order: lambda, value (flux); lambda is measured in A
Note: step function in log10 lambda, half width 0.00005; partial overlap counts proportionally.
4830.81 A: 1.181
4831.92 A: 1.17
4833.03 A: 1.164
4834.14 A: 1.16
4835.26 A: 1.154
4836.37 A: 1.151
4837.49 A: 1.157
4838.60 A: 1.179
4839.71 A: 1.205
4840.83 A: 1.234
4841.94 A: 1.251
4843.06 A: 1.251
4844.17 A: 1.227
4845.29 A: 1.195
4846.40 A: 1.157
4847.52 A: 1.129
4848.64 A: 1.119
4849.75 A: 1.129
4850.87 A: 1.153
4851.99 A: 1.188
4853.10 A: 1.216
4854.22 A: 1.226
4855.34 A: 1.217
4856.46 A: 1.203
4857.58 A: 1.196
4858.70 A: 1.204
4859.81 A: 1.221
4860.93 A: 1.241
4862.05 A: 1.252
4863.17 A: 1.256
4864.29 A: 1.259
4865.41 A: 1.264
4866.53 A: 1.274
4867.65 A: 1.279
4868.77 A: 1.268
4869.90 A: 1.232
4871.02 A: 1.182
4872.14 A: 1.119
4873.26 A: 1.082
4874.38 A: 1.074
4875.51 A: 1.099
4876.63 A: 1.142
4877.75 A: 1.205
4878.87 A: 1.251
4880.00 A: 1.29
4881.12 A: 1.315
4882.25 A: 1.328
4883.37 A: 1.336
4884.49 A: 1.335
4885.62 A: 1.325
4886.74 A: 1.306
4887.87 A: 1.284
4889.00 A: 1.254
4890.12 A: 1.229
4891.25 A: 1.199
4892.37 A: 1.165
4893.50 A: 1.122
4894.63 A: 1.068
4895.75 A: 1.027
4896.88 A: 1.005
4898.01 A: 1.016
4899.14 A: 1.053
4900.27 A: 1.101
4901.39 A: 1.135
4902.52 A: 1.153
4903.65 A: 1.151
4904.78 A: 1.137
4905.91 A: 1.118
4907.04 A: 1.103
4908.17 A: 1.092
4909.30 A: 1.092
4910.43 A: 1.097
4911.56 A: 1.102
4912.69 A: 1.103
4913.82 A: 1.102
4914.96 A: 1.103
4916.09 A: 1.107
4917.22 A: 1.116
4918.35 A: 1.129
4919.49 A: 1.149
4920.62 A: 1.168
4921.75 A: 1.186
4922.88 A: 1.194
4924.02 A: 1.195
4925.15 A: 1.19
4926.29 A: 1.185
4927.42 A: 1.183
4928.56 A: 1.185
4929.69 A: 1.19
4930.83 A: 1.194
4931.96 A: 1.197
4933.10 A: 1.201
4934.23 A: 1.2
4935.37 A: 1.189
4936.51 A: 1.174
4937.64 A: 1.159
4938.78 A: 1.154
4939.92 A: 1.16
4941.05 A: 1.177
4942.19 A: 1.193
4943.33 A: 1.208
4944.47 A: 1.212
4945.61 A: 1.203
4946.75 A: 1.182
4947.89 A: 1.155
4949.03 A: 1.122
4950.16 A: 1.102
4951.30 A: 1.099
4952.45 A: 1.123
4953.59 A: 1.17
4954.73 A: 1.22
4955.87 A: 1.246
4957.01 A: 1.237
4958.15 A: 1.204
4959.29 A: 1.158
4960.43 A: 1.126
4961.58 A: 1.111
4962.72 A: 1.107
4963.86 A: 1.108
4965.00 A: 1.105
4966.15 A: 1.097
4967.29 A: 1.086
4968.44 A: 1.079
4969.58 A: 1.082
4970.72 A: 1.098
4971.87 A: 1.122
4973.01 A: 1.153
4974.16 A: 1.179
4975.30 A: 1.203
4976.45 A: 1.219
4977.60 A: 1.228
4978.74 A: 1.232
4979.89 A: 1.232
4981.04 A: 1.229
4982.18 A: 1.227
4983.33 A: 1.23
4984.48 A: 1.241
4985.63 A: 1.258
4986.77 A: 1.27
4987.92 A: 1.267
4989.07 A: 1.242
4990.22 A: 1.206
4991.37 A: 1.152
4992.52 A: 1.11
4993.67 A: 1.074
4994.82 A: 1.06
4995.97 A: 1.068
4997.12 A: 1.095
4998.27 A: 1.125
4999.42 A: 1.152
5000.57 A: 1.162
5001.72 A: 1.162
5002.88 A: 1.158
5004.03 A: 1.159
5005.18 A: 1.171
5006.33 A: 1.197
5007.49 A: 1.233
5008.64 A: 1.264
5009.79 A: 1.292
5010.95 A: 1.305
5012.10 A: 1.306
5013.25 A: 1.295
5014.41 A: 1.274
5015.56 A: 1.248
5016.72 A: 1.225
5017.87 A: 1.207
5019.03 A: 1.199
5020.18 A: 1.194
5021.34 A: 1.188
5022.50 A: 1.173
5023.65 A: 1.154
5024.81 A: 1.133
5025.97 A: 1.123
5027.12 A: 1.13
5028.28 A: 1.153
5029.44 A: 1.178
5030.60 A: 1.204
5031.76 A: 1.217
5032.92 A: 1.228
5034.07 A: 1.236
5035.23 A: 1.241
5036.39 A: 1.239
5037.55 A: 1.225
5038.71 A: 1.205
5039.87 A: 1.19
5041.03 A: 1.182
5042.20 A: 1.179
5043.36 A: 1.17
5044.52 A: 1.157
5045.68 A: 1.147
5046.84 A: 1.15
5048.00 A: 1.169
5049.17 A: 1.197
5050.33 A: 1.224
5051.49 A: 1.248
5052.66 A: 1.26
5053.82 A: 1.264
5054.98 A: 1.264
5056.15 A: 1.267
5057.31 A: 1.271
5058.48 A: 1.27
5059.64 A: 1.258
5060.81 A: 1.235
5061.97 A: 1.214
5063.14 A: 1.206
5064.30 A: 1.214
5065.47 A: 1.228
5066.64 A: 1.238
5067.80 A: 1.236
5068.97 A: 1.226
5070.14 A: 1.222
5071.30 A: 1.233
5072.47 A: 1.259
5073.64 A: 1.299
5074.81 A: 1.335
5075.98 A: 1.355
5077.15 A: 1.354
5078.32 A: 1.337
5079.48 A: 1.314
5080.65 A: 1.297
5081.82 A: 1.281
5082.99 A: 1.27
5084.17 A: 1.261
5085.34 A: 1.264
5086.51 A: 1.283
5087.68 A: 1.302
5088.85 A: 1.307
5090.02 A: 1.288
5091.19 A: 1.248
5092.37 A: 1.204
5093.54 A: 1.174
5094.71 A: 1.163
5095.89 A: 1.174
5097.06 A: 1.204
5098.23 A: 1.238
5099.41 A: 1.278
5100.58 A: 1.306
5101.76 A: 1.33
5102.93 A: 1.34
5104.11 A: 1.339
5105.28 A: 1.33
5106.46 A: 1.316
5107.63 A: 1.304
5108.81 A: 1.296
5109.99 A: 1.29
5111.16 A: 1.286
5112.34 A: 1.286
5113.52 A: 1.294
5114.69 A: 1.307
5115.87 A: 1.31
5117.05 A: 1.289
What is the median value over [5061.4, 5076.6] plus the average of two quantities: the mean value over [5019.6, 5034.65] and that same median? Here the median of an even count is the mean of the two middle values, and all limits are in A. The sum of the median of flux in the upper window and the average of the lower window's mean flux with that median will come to 2.44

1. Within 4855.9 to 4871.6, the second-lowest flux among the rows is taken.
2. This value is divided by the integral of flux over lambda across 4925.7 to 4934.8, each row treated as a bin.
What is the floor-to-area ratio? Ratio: 0.11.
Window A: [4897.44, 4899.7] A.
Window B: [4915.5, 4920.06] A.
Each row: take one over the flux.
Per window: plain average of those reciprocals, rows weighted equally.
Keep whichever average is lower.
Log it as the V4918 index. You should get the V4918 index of 0.89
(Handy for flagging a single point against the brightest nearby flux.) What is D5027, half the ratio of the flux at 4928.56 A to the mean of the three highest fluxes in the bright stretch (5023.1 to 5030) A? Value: 0.51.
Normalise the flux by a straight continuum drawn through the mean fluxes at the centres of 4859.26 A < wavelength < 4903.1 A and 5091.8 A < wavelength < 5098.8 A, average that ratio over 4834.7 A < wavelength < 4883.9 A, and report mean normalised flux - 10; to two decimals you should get -8.99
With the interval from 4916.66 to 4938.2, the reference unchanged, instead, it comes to -9.02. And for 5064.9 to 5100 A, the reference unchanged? -8.94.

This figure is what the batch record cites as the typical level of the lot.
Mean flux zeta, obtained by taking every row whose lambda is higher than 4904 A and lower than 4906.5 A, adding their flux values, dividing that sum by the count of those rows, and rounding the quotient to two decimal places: 1.13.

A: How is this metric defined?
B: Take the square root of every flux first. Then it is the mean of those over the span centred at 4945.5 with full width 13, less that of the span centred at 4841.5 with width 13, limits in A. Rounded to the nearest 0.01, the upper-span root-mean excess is -0.01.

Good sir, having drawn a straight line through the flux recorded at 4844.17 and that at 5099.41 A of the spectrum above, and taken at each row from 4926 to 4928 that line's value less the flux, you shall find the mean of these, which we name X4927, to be 0.06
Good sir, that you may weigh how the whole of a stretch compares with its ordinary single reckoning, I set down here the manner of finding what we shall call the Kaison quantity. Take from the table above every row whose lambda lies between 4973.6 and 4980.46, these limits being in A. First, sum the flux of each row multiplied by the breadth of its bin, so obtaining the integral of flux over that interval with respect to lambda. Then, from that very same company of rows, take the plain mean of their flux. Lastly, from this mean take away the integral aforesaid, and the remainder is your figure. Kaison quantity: -7.1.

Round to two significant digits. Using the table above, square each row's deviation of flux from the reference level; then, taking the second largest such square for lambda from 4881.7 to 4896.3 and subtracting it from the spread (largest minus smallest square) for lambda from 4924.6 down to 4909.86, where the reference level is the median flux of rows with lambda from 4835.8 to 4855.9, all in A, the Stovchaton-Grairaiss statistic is -0.012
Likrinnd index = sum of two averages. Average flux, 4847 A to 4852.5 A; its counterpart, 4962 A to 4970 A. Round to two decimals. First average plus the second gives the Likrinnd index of 2.24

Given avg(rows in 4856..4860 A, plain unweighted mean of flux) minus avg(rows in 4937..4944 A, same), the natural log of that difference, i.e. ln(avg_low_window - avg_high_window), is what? -3.5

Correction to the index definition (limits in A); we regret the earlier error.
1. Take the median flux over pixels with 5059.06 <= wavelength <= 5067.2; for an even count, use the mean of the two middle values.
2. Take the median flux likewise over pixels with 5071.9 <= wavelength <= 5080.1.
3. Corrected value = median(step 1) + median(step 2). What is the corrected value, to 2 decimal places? 2.56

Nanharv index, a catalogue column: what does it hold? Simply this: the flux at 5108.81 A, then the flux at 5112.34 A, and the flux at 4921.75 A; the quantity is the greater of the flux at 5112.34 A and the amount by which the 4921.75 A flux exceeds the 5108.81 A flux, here 1.29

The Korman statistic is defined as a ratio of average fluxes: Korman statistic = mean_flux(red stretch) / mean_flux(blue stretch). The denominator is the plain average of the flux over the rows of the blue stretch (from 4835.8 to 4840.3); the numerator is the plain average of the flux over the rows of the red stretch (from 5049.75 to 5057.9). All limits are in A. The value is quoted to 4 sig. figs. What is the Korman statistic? 1.071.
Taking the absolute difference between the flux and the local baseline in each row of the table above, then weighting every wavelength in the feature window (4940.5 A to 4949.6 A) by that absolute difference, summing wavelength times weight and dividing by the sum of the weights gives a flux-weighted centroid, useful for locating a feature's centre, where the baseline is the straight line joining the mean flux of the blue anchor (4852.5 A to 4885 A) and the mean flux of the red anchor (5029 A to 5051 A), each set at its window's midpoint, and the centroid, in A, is 4946.5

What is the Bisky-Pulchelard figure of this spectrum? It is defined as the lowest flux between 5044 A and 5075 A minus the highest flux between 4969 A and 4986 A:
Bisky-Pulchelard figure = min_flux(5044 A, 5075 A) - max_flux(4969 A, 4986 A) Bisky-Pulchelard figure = -0.11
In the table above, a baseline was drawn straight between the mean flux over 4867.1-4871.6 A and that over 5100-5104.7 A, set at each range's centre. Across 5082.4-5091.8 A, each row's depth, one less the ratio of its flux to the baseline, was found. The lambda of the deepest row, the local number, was 5091.19 A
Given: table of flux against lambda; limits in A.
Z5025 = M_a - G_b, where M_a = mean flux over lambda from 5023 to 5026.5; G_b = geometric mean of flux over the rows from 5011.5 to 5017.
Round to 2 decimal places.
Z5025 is -0.13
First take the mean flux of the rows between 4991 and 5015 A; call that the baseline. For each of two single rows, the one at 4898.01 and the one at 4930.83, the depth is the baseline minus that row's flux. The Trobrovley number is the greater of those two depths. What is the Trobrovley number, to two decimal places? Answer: 0.17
